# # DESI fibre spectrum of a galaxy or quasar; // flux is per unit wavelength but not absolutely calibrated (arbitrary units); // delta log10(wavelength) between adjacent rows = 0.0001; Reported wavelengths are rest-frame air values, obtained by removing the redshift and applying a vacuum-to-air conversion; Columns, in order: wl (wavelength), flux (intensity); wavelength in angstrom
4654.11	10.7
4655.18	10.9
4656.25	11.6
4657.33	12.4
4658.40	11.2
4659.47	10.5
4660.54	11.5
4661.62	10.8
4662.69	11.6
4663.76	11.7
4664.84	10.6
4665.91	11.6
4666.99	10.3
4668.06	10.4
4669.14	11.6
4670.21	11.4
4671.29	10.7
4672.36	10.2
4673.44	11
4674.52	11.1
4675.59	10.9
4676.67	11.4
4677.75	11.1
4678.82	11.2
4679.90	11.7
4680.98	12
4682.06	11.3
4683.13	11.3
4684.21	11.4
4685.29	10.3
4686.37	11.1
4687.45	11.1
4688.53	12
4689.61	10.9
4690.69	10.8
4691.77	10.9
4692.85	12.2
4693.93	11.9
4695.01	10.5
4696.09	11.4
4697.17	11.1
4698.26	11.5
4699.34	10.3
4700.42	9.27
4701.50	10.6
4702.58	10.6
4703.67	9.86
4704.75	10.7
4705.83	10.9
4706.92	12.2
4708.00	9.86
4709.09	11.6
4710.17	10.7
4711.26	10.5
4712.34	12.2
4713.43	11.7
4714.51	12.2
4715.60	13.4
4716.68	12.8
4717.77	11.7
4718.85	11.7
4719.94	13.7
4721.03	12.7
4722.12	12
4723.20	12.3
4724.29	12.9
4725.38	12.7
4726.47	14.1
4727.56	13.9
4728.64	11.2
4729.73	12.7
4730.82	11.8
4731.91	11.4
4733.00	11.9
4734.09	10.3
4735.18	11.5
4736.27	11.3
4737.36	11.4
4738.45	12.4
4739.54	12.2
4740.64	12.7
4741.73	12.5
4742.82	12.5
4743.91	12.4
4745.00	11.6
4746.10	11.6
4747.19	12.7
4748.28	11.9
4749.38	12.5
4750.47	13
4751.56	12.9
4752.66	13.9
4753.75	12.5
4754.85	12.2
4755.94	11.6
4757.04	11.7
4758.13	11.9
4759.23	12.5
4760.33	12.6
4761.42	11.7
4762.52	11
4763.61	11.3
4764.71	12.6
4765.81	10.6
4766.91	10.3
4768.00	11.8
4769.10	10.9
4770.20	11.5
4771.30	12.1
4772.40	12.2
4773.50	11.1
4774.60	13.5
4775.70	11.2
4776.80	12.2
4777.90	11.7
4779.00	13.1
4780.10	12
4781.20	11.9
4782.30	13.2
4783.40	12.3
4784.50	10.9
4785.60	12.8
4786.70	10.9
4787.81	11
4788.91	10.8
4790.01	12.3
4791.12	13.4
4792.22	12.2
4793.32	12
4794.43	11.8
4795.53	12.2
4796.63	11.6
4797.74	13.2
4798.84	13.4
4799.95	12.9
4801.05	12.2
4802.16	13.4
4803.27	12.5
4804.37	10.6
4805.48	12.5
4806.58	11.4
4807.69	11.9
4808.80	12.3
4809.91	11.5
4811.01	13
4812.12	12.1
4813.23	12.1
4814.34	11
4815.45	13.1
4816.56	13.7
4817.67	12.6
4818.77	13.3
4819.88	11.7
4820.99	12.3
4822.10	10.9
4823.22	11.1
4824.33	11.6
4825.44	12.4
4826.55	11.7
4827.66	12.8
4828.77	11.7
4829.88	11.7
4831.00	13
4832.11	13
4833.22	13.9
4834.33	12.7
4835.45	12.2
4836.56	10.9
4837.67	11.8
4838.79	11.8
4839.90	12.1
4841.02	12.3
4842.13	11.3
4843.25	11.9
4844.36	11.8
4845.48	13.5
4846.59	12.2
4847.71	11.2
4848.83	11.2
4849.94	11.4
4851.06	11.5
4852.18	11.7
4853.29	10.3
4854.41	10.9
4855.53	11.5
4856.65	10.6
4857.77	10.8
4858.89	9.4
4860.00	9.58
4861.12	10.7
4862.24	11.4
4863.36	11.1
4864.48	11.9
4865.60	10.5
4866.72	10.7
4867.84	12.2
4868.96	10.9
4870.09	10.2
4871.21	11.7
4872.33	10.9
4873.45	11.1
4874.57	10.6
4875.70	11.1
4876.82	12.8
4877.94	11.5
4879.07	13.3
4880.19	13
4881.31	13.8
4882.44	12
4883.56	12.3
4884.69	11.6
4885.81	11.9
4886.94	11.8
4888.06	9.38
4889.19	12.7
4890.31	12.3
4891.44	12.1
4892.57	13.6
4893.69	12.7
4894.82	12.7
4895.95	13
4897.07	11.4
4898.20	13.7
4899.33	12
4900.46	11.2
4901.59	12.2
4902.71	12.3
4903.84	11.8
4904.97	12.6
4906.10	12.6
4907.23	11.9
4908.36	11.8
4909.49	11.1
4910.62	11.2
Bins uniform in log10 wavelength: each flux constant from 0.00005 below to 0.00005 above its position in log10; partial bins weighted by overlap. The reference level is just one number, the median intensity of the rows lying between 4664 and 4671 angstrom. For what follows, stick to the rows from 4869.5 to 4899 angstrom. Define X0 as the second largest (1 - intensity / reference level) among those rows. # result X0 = 0.07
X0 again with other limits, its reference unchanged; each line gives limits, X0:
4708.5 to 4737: 0.05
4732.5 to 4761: -0.03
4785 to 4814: 0.02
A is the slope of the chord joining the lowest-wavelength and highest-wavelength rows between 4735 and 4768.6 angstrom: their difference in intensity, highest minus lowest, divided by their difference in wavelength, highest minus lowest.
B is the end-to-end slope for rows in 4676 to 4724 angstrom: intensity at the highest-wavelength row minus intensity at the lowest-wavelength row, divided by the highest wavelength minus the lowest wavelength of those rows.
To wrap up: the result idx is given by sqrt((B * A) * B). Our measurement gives 0.002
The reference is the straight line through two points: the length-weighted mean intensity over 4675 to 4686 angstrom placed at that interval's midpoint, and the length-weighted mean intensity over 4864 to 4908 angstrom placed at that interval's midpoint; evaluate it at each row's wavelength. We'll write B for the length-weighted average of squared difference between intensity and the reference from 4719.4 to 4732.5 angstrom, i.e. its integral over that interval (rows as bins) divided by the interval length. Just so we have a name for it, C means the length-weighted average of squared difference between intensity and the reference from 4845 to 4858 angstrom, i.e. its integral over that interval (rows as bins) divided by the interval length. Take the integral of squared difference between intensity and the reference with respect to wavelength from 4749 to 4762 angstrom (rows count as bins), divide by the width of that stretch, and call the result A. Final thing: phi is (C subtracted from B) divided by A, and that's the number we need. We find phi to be 1.17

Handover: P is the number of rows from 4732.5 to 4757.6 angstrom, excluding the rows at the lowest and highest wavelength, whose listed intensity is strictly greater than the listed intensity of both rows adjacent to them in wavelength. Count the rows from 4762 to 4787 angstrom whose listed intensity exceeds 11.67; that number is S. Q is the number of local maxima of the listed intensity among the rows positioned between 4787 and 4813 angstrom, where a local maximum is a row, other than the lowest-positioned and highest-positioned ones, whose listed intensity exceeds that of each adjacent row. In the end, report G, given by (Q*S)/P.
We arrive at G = 15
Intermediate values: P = 6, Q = 7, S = 13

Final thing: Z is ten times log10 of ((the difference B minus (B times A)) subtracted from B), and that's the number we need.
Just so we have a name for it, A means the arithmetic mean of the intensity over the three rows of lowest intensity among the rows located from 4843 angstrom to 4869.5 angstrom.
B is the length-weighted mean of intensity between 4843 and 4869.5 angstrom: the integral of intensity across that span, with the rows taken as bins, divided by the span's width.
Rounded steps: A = 9.8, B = 11.2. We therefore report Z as 20.4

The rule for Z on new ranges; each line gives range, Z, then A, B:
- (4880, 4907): 21.2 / 10.7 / 12.3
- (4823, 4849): 21.3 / 11.1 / 12.1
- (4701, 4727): 20.8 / 10.1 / 11.8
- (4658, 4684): 20.6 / 10.3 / 11.1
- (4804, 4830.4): 21.2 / 10.8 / 12.1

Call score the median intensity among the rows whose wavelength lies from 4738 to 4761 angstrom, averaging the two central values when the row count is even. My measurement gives 12.5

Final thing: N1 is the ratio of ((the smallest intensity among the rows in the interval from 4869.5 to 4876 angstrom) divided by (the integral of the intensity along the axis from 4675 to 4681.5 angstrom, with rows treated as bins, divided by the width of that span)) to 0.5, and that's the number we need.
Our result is 1.79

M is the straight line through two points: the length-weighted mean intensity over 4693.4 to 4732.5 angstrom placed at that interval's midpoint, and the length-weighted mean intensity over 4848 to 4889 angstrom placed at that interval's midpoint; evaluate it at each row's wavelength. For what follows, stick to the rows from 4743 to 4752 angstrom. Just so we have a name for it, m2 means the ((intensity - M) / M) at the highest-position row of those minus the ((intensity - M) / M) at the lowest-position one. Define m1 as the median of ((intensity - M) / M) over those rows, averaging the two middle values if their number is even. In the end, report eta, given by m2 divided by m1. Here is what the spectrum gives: 1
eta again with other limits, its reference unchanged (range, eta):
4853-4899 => 18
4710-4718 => 4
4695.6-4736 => 12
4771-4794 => 0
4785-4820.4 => -1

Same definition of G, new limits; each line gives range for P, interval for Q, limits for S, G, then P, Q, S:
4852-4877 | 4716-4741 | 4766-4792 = 14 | 7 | 7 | 14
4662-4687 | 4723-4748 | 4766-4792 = 14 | 7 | 7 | 14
